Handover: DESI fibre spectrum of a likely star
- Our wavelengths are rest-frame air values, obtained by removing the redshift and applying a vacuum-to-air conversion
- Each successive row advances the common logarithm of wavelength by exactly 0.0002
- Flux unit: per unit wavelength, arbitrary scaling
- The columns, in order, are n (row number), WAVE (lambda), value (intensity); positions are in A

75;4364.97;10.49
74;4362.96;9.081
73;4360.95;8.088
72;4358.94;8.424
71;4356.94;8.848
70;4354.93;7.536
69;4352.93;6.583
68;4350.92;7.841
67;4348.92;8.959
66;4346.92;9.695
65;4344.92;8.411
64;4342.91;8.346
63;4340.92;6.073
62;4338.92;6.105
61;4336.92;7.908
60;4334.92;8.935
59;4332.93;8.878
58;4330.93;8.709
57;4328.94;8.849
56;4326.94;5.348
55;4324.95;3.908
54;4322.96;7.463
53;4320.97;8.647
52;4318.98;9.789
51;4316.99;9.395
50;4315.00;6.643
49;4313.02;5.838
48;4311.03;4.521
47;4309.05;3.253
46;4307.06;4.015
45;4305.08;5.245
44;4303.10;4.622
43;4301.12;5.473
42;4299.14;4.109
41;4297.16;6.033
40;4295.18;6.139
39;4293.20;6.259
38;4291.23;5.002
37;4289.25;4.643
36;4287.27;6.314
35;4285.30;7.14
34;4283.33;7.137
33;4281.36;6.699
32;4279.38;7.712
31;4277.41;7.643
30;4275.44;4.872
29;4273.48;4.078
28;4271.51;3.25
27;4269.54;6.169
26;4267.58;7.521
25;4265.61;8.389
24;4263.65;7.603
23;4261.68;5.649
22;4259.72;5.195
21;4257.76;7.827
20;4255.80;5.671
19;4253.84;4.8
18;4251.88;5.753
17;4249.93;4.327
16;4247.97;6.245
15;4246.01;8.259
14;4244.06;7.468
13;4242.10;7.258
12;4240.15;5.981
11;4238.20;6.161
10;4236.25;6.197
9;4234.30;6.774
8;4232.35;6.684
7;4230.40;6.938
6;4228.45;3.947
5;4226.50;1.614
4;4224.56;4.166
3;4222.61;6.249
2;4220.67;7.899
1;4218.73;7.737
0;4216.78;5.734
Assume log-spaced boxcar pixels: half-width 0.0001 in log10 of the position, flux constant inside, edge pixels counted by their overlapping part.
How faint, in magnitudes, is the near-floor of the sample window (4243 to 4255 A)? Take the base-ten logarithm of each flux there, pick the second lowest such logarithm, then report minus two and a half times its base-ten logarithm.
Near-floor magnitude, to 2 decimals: 0.42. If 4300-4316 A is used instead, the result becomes 0.55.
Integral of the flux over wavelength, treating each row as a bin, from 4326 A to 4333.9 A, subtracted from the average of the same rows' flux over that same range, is -55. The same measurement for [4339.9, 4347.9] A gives -57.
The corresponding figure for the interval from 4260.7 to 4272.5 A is -69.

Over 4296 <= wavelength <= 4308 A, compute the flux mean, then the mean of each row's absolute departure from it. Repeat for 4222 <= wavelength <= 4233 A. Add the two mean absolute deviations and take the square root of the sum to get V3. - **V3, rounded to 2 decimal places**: 1.54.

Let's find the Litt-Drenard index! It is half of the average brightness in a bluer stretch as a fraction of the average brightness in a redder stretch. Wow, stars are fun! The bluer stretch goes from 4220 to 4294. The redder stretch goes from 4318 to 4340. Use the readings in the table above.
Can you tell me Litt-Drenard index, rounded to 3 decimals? 0.396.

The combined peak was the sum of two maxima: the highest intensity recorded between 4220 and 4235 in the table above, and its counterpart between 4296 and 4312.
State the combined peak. 14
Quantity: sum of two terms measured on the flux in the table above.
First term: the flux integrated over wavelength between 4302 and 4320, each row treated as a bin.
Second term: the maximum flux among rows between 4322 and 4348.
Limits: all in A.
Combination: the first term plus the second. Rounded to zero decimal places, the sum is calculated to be 116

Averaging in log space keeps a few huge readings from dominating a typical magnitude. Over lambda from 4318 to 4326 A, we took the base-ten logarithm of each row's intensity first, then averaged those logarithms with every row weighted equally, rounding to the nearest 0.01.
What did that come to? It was 0.85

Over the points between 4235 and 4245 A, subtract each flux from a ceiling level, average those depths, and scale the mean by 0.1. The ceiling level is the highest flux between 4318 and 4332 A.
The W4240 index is 0.32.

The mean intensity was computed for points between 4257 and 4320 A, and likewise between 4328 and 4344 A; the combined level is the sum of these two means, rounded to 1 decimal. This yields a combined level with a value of 14.0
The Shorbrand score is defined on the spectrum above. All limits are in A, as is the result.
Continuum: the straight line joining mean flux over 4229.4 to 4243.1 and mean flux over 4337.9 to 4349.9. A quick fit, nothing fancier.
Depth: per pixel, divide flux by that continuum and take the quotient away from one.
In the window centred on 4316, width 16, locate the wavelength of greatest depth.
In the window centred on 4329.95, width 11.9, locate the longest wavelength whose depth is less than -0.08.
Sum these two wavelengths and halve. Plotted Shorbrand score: 4322.0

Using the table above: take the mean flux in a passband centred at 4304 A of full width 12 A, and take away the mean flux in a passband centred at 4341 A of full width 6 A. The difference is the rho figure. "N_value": -2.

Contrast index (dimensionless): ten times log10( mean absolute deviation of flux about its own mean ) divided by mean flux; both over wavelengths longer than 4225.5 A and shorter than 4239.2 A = 0.3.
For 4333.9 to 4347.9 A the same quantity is 0.0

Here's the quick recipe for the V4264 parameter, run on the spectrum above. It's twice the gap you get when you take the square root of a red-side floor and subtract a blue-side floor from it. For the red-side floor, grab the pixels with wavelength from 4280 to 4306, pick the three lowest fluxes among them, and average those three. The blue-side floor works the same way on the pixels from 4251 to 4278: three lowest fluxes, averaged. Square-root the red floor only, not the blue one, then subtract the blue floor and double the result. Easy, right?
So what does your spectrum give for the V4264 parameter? -3.9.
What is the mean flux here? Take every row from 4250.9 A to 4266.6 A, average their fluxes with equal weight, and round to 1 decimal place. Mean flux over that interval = 6.4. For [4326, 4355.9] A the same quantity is 7.9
